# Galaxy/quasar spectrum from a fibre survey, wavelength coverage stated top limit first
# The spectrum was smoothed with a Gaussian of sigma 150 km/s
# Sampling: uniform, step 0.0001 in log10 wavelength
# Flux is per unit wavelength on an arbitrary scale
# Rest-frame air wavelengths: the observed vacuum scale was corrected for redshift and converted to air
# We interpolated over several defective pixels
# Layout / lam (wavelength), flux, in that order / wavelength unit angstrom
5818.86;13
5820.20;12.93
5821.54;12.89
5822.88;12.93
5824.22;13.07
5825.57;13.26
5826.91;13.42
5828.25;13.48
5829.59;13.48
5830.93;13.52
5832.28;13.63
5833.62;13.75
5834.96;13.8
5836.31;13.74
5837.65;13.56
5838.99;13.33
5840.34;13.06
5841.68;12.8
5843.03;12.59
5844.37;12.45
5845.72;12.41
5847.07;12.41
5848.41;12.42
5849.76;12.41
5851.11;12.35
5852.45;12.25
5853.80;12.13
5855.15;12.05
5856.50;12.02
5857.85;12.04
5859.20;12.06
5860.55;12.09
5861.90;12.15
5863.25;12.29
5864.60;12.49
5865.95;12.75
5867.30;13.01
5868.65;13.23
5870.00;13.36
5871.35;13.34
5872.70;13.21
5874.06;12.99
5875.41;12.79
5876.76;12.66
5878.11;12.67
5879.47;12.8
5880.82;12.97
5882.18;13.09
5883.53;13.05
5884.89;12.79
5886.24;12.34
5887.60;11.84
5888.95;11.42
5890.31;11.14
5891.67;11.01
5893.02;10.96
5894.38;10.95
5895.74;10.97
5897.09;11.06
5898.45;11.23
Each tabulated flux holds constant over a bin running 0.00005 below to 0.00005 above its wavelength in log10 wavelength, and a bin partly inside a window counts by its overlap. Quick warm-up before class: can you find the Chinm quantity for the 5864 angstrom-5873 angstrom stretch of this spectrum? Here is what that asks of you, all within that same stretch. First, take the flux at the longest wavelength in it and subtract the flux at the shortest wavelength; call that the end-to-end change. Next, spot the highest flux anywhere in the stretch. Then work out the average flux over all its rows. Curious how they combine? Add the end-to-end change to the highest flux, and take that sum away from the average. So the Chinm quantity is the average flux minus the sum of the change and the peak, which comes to -1.0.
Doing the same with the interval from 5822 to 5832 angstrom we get -0.8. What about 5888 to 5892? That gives 0.2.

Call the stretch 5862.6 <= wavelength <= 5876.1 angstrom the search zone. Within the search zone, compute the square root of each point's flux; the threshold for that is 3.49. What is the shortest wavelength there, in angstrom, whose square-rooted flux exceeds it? 5863.25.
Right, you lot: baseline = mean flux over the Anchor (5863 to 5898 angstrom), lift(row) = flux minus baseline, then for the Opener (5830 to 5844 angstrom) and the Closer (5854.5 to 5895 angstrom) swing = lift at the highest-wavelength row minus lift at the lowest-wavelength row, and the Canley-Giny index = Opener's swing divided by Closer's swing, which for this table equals 0.85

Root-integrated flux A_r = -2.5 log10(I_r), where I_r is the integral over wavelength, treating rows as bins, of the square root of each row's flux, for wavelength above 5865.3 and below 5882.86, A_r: -4.50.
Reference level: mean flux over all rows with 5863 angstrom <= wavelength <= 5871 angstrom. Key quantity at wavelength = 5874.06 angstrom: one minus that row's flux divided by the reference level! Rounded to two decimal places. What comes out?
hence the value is -0.01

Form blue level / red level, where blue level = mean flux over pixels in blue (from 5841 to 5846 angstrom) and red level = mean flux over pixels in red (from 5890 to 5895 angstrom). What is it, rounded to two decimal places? 1.14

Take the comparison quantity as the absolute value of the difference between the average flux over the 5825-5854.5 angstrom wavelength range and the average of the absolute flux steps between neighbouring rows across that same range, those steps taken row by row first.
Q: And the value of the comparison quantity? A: 12.9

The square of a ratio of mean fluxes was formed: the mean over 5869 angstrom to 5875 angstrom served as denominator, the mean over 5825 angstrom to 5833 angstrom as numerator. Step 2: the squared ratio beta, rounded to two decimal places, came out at 1.04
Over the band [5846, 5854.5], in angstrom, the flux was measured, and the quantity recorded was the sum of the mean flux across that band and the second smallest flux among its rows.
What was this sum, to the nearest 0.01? 24.58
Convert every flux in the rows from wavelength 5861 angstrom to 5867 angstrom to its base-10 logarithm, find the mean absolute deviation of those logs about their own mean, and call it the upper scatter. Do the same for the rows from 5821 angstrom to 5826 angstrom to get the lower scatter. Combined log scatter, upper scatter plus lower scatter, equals 0.011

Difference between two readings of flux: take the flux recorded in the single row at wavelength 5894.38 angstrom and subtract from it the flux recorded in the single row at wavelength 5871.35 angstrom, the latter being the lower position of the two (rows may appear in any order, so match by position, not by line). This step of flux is -2.4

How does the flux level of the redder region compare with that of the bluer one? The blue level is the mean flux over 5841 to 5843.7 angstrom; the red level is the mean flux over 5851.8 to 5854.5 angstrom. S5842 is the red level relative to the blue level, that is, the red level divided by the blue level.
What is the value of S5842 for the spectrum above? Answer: 0.96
